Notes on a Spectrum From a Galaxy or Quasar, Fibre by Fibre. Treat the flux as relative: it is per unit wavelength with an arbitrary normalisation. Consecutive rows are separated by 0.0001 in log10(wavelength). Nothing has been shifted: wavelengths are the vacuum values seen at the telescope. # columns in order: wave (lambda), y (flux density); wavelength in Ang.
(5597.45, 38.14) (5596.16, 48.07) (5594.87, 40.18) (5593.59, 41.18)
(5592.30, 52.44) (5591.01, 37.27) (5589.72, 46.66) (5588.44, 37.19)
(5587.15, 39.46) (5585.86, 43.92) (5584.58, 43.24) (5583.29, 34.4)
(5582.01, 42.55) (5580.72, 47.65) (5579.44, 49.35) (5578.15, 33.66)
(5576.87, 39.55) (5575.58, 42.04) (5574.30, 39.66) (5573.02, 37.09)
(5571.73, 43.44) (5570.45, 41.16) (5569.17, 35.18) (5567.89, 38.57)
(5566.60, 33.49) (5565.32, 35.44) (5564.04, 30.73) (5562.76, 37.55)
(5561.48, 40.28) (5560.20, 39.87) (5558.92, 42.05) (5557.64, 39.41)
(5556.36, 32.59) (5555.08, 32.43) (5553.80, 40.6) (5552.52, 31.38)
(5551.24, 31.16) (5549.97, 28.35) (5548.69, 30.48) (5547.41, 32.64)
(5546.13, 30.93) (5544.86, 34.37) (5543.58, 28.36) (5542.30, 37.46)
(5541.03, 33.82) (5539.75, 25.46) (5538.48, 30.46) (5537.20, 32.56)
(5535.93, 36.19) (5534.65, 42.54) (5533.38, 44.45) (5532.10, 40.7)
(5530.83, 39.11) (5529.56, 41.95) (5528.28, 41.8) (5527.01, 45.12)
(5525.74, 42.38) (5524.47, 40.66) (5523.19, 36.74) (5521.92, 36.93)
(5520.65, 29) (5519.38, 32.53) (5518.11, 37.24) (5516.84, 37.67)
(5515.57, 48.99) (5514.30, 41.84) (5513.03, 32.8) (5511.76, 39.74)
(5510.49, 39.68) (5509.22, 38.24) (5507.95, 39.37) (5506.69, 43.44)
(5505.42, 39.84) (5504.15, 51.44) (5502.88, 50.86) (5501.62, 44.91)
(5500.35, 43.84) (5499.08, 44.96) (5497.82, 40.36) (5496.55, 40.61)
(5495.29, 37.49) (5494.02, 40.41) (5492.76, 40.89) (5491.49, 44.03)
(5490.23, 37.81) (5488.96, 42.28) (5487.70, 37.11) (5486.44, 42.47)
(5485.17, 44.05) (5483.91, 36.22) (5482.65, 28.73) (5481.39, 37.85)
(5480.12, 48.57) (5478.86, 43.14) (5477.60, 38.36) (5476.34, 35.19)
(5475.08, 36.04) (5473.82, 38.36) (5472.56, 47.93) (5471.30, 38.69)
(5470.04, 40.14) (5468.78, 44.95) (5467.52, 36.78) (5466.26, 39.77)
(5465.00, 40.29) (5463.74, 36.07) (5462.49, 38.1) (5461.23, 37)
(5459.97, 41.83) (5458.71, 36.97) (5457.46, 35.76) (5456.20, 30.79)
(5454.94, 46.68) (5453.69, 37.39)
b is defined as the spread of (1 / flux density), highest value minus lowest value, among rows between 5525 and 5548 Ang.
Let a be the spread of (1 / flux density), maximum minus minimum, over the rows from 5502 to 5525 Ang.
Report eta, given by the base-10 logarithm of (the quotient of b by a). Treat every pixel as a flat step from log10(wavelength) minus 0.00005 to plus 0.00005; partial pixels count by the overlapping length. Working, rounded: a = 0.015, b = 0.017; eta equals 0.06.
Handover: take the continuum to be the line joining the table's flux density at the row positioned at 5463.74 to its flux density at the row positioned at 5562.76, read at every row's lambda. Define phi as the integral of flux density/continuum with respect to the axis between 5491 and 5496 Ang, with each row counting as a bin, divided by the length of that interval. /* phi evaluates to 1.11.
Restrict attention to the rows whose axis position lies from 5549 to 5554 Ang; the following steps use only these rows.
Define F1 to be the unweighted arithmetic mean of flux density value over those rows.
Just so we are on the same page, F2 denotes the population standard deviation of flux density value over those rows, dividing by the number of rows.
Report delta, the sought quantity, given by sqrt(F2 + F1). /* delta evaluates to 6.12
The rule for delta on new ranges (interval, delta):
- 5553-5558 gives 6.33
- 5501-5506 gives 7.18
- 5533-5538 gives 6.61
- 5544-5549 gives 5.80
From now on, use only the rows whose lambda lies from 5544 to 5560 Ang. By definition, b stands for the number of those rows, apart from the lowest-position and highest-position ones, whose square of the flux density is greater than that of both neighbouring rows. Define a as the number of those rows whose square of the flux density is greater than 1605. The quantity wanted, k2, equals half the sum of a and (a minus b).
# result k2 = 1.0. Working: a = 2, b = 2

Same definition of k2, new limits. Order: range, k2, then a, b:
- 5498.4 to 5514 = 4.5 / 6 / 3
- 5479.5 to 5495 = 5.5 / 7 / 3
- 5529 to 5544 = 3.0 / 4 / 2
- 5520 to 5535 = 6.0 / 8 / 4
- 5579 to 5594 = 6.5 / 8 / 3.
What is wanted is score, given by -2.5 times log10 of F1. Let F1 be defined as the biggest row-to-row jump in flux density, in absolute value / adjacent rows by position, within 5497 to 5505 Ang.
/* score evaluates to -1.9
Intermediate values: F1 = 6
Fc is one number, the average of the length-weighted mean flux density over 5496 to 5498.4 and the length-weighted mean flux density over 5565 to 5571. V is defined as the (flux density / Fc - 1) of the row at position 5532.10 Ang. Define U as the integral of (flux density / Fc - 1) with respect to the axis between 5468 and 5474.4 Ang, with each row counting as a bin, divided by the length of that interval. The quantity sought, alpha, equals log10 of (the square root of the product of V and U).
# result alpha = -1.16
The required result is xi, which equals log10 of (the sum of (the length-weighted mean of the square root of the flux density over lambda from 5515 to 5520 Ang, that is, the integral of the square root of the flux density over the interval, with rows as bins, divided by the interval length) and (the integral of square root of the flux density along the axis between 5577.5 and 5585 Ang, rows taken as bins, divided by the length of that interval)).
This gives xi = 1.10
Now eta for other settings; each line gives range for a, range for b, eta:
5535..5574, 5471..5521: -0.02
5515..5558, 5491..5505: -0.42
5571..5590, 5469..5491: 0.18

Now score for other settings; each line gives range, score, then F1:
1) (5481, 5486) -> -2.4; 9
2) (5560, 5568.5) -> -2.1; 7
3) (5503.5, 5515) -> -2.7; 12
